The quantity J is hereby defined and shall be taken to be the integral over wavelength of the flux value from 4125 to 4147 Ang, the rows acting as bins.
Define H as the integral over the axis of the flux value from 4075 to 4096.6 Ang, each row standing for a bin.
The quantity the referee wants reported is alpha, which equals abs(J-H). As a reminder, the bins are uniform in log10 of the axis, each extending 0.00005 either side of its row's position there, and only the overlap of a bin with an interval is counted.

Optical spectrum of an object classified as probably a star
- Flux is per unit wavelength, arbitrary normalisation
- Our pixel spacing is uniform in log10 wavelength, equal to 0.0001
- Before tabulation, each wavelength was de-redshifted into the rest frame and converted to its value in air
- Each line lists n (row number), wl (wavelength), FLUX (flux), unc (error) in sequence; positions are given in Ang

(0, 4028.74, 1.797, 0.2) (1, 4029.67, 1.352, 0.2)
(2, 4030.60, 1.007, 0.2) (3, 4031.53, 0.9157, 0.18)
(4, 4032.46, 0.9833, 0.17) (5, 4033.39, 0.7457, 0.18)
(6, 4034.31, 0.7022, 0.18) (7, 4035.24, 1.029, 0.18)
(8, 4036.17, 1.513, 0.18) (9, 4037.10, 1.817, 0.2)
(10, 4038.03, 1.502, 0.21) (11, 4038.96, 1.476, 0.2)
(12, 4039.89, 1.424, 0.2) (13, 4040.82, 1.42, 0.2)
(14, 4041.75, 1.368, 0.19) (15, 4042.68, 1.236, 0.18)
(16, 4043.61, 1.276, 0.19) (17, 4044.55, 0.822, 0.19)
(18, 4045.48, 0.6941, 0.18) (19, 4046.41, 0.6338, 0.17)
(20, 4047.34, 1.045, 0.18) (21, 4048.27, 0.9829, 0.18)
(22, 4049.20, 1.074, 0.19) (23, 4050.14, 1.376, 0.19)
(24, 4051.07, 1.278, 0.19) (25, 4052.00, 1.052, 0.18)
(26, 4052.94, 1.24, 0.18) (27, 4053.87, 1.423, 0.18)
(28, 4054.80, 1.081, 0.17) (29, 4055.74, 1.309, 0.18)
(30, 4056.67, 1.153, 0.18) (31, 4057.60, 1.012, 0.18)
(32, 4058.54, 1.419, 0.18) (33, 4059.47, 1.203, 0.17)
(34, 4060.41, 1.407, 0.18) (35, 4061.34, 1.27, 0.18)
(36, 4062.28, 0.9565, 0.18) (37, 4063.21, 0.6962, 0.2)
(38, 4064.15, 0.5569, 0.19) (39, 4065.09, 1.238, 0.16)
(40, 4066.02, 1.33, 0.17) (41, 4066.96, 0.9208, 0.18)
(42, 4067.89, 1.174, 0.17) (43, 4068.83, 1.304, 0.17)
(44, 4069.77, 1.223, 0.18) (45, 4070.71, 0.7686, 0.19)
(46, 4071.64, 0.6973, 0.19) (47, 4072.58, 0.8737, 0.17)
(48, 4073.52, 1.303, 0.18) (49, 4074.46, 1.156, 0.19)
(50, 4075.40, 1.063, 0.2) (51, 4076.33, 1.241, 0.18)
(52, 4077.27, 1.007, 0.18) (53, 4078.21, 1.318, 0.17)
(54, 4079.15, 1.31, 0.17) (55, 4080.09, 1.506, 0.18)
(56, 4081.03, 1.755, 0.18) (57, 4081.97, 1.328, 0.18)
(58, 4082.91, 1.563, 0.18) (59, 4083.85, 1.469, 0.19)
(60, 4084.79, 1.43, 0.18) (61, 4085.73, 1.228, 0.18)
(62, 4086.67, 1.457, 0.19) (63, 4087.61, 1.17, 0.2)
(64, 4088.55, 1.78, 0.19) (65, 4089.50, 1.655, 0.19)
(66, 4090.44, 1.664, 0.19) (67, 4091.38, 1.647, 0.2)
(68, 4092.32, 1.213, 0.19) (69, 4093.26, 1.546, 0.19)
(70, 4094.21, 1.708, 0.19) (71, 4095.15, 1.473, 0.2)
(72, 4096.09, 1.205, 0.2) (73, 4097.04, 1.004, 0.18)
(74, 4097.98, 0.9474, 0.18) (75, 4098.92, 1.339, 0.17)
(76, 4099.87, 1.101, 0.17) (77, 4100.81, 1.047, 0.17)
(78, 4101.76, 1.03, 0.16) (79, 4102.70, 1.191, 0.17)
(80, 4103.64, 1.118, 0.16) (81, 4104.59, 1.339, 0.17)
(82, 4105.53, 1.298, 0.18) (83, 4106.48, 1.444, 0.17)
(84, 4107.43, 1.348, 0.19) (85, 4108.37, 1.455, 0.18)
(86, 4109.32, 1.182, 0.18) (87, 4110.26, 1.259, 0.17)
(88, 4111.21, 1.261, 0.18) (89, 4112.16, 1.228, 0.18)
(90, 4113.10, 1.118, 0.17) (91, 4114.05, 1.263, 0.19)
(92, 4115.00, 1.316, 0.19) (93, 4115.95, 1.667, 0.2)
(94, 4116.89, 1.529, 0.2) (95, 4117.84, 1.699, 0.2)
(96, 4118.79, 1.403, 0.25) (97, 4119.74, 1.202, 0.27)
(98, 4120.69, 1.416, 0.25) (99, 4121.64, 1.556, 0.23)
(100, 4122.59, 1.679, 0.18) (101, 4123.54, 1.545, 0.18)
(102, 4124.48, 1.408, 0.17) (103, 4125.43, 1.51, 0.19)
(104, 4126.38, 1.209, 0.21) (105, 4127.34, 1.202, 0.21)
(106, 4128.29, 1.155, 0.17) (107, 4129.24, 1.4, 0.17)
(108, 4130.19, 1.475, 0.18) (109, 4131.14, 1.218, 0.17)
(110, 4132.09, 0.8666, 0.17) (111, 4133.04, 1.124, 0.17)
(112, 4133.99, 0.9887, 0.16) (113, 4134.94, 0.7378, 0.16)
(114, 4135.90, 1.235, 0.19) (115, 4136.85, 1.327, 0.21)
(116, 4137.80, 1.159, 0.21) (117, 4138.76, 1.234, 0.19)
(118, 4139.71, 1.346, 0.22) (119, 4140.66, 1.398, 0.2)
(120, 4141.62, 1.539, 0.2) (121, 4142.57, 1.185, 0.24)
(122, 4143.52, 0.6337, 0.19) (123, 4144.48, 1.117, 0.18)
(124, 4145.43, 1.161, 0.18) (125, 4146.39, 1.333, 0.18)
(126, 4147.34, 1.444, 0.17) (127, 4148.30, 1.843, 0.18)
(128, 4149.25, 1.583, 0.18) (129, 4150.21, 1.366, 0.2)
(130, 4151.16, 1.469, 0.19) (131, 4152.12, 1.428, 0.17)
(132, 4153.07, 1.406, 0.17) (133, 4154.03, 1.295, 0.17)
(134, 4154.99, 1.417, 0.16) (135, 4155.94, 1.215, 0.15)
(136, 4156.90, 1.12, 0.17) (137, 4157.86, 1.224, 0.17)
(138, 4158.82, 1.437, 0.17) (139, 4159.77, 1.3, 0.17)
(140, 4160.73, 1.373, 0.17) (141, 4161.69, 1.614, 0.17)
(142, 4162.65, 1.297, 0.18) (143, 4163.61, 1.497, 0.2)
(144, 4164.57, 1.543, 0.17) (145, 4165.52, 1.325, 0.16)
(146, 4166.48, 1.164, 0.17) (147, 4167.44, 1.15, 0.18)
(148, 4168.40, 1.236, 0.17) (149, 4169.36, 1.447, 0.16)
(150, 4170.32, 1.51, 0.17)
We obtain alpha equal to 4.4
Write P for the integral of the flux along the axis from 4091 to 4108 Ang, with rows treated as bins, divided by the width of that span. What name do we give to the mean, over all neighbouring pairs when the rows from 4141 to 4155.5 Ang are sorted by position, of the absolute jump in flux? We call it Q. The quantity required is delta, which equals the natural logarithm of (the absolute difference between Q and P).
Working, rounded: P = 1.28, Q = 0.214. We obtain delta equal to 0.06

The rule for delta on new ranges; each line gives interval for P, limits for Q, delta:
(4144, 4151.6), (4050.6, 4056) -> 0.17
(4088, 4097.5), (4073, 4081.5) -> 0.27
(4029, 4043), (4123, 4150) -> 0.03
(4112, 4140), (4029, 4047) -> 0.12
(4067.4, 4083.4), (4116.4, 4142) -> 0.03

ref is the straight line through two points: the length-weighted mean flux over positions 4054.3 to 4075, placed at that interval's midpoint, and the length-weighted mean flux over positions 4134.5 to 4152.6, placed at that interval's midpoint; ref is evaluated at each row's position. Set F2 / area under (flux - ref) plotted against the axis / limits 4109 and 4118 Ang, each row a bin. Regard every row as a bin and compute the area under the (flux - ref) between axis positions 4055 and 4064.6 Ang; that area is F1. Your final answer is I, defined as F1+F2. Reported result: 1.3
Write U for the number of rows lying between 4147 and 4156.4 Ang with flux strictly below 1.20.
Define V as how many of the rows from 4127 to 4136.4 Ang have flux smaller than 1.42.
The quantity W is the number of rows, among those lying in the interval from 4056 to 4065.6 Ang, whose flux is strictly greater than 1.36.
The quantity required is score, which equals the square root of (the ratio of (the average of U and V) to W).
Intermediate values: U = 0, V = 9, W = 2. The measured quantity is 1.5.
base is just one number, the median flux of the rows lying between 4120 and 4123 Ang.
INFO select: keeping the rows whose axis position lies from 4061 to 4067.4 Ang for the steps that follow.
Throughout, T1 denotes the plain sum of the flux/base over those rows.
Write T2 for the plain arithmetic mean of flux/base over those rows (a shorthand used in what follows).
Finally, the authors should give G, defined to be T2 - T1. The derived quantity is -3.8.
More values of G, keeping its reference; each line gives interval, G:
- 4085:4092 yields -5.8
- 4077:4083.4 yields -5.4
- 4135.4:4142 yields -5.1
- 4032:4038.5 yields -4.6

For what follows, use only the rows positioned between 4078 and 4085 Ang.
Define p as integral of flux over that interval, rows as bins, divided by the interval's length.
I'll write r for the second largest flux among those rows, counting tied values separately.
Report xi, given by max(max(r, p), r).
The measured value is 1.563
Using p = 1.47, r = 1.563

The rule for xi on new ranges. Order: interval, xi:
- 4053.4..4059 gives 1.419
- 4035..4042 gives 1.513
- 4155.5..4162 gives 1.437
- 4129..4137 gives 1.400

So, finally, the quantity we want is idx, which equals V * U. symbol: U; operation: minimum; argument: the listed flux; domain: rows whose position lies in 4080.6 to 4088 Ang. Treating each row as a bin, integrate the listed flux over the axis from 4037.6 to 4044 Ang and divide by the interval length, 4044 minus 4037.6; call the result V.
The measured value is 1.6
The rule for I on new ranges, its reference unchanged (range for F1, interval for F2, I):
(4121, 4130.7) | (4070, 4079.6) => 1.2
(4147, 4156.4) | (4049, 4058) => 2.5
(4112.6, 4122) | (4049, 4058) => 3.0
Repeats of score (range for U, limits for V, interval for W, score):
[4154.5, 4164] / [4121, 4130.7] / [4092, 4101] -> 1.0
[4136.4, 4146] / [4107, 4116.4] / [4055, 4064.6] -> 1.8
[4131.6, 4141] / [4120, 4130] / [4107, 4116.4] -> 1.7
